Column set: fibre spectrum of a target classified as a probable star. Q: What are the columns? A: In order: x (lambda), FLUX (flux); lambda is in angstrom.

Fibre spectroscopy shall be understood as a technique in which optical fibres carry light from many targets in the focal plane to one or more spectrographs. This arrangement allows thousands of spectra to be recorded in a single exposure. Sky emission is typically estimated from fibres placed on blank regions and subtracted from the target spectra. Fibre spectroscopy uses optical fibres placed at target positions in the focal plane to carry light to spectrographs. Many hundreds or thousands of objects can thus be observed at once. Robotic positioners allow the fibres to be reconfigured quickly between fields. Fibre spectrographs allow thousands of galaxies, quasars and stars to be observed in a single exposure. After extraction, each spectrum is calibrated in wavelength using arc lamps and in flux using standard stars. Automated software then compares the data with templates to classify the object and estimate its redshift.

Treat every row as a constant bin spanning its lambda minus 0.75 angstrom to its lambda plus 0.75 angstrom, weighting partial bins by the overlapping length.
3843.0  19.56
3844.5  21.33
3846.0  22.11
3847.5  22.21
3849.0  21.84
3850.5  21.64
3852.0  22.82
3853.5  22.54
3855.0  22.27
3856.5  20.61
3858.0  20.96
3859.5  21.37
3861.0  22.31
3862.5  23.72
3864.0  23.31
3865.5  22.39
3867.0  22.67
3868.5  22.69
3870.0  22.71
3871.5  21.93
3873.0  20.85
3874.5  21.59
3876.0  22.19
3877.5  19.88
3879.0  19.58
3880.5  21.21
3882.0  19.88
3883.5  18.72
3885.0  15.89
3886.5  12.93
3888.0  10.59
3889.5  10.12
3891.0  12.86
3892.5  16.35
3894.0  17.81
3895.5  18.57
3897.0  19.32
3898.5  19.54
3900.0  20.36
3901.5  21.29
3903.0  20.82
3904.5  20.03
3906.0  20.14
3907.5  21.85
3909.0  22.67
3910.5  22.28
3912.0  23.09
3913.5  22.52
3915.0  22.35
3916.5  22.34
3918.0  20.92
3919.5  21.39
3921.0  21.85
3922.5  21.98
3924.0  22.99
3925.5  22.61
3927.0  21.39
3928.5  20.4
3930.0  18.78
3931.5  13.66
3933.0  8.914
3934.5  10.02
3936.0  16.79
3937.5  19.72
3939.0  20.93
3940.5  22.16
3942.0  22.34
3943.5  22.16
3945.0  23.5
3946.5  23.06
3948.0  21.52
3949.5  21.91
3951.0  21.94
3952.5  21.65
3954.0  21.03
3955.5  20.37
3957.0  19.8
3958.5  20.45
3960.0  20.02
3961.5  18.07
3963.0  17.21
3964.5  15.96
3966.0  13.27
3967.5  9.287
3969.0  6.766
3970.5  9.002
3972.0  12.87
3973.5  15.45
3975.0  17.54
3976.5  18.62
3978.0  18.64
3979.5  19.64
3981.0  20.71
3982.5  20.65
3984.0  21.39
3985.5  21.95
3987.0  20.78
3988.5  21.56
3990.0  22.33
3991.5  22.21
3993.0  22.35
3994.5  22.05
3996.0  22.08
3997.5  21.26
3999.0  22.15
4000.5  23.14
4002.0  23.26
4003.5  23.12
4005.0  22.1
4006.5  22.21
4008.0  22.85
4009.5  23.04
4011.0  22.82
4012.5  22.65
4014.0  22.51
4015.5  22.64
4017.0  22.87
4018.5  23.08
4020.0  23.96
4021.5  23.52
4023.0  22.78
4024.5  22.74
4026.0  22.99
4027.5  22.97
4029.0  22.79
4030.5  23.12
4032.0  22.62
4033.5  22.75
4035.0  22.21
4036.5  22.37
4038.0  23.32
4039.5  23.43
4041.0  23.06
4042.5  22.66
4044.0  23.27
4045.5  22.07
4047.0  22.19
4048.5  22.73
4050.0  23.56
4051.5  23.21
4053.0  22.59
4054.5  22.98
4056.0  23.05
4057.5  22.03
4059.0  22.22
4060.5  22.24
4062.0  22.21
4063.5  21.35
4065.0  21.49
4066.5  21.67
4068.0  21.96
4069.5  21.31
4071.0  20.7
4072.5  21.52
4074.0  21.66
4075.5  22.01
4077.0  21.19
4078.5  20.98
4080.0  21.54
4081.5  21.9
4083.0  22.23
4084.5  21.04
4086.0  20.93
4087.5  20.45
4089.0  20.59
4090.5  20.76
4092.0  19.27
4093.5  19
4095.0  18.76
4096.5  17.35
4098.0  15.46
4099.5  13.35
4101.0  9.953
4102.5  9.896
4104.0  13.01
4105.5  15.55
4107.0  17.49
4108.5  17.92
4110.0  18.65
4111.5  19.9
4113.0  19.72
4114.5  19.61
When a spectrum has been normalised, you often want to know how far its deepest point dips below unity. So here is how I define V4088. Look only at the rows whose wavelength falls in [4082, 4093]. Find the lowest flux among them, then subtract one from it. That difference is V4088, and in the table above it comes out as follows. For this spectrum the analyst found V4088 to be 18.3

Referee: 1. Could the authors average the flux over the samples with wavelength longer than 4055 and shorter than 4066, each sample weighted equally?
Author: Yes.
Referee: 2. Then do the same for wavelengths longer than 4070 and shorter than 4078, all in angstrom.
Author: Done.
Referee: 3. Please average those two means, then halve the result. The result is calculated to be 10.9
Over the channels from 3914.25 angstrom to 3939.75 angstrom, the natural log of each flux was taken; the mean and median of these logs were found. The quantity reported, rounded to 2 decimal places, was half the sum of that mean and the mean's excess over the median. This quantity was 1.40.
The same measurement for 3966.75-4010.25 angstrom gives 1.40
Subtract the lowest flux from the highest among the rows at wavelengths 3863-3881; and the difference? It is 3.7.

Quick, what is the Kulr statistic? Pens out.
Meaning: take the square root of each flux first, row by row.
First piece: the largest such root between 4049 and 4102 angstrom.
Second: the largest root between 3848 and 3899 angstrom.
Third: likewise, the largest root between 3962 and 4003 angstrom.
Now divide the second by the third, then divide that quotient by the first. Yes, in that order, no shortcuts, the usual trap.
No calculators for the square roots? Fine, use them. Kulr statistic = 0.208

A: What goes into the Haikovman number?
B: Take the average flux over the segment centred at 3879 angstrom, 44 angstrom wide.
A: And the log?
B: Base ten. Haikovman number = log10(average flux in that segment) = 1.29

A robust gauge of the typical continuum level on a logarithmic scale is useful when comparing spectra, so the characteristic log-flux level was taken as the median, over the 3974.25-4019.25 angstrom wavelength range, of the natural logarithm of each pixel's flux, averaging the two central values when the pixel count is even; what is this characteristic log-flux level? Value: 3.10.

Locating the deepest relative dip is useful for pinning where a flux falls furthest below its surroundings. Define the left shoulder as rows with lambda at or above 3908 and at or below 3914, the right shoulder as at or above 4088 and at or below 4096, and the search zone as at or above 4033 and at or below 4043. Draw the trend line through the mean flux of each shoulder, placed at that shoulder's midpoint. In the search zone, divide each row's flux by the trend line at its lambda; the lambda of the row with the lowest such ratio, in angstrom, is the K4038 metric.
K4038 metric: 4035.0 angstrom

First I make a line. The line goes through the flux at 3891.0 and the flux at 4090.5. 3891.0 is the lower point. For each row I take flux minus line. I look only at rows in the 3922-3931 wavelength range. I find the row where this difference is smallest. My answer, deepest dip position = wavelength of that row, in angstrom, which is 3930.0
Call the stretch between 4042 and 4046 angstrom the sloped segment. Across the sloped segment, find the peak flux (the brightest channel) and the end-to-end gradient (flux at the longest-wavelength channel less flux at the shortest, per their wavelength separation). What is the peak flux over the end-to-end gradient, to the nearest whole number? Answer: -118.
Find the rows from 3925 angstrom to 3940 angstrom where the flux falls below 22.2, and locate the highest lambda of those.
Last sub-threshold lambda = 3939.0 angstrom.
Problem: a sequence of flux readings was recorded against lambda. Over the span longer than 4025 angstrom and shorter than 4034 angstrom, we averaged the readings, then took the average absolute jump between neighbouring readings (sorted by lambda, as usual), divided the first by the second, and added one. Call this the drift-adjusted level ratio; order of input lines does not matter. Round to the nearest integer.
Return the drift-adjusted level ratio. 100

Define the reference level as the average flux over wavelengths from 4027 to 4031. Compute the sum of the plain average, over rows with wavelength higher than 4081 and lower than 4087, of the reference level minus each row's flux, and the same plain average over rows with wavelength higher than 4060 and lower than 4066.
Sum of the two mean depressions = 2.6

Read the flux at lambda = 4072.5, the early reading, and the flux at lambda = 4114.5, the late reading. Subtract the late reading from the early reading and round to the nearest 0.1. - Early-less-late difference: 1.9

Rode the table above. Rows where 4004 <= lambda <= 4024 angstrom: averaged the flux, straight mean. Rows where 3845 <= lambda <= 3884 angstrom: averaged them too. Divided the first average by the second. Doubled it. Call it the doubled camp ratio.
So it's 2.11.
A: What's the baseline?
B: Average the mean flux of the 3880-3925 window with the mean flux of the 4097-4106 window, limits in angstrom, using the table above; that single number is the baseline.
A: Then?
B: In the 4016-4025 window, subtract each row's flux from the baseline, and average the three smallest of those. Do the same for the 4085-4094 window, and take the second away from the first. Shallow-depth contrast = -2.8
